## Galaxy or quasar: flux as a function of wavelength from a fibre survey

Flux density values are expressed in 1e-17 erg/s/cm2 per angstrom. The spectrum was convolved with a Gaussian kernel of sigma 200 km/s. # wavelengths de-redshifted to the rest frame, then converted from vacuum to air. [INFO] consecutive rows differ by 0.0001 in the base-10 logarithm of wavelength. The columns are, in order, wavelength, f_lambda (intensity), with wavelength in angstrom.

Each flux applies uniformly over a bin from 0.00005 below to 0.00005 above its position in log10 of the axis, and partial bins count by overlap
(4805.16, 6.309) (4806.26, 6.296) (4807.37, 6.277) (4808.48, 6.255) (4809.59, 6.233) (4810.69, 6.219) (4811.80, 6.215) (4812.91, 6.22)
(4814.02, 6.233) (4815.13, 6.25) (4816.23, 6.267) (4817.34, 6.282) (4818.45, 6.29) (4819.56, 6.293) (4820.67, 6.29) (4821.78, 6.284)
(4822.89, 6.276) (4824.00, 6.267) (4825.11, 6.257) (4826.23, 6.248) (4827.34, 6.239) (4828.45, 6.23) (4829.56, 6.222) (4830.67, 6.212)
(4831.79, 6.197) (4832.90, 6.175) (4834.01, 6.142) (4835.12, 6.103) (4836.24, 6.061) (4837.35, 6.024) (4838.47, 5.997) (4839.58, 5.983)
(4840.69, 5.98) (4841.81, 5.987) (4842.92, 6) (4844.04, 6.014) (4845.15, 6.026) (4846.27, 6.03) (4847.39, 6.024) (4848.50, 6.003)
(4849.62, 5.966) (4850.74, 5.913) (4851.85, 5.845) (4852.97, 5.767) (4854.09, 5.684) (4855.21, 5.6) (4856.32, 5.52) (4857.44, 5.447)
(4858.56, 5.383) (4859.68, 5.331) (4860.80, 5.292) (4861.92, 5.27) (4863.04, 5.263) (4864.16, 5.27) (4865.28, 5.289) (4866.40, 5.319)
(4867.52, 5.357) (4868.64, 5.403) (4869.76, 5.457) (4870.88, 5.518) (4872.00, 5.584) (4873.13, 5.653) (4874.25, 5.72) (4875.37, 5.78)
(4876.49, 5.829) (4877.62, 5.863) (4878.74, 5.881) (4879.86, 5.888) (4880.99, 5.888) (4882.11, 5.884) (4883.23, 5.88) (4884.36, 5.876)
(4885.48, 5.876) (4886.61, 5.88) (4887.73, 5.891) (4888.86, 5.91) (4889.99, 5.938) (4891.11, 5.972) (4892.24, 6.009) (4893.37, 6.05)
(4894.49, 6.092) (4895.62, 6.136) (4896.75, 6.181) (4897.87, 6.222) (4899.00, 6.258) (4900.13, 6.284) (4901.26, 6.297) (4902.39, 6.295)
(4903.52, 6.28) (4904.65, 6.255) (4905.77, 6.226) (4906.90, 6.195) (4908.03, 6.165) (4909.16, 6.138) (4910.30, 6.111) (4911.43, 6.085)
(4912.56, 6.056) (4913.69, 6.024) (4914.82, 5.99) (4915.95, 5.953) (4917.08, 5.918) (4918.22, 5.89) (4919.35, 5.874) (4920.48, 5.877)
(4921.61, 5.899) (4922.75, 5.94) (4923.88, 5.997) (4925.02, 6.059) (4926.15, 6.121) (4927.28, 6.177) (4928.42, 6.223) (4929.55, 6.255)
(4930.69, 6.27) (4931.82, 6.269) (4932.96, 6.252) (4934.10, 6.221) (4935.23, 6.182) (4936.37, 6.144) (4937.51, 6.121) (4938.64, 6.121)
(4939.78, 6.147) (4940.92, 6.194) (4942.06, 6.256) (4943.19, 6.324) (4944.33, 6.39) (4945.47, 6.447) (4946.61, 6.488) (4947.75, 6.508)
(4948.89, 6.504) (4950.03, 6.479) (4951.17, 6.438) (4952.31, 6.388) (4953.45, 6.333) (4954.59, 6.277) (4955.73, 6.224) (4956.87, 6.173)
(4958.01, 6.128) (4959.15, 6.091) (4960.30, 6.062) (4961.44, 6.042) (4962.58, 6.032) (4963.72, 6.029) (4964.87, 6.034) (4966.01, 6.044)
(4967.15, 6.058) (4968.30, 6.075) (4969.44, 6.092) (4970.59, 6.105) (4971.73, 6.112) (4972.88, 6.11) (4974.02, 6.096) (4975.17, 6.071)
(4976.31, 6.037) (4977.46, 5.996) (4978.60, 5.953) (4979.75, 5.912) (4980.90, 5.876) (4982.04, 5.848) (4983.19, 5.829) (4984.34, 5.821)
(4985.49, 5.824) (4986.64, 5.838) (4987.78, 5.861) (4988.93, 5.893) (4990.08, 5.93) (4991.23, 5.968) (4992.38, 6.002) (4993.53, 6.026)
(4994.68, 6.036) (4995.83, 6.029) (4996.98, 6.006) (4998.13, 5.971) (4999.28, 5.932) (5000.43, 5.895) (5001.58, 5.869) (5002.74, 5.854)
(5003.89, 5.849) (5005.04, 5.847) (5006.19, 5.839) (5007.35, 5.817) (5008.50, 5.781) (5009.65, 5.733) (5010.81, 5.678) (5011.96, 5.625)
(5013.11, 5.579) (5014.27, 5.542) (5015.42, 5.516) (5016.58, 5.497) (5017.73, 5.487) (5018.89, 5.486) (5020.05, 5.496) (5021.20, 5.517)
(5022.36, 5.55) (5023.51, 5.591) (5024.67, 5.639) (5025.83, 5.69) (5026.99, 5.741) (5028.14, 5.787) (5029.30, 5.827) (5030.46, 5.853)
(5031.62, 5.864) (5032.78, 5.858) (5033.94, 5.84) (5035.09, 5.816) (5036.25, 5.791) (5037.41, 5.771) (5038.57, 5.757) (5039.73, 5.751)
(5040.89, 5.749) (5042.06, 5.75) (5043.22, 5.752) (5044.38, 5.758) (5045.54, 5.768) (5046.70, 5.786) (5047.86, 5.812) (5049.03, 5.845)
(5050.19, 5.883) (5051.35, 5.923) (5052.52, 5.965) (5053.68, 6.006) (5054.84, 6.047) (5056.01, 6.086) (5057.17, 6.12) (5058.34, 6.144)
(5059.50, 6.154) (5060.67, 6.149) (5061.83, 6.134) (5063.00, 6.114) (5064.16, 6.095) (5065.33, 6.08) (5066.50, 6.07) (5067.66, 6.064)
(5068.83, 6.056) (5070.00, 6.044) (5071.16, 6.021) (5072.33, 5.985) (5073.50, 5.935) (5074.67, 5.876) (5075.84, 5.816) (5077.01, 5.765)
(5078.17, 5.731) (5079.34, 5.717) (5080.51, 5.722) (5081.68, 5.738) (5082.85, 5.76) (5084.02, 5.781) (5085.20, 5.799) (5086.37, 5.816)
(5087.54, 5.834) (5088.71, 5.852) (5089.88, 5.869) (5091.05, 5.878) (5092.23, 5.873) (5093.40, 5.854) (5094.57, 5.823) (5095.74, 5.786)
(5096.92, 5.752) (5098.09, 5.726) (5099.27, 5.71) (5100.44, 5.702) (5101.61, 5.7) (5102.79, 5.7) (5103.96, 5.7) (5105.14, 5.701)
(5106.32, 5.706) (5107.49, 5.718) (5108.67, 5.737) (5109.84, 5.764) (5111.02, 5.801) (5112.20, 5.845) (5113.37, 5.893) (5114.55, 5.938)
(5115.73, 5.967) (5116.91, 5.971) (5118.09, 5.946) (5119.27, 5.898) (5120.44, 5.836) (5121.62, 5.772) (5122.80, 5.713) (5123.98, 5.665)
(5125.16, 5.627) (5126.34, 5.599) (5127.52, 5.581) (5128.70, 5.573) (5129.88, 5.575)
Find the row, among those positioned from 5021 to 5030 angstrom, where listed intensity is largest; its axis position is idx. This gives 5029.30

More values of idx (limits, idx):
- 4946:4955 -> 4947.75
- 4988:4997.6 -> 4994.68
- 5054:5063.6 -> 5059.50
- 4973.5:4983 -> 4974.02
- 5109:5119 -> 5116.91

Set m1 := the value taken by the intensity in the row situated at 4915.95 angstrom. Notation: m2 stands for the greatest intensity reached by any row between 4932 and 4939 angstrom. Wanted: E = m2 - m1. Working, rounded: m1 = 5.953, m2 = 6.252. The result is 0.3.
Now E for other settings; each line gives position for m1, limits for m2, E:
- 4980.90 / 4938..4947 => 0.6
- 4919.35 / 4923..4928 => 0.3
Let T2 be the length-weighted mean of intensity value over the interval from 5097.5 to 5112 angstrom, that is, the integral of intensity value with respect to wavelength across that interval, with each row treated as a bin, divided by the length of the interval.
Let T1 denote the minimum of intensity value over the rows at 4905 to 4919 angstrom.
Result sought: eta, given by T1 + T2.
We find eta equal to 11.6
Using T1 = 5.89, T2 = 5.73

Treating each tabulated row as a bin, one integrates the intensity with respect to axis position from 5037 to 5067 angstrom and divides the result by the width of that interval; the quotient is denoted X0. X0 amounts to 5.94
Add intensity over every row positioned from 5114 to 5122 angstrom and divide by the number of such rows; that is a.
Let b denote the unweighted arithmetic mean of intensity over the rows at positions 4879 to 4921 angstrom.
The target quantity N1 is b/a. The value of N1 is 1.02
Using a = 5.90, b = 6.05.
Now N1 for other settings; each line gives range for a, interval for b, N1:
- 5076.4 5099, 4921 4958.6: 1.08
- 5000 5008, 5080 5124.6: 0.99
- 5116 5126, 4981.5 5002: 1.02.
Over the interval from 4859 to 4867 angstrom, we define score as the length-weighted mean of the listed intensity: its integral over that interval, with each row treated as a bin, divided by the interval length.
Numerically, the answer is 5.3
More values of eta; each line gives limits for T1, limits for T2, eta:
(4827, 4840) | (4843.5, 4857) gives 11.8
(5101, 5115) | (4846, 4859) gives 11.5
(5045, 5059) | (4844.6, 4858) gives 11.6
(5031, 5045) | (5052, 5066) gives 11.8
